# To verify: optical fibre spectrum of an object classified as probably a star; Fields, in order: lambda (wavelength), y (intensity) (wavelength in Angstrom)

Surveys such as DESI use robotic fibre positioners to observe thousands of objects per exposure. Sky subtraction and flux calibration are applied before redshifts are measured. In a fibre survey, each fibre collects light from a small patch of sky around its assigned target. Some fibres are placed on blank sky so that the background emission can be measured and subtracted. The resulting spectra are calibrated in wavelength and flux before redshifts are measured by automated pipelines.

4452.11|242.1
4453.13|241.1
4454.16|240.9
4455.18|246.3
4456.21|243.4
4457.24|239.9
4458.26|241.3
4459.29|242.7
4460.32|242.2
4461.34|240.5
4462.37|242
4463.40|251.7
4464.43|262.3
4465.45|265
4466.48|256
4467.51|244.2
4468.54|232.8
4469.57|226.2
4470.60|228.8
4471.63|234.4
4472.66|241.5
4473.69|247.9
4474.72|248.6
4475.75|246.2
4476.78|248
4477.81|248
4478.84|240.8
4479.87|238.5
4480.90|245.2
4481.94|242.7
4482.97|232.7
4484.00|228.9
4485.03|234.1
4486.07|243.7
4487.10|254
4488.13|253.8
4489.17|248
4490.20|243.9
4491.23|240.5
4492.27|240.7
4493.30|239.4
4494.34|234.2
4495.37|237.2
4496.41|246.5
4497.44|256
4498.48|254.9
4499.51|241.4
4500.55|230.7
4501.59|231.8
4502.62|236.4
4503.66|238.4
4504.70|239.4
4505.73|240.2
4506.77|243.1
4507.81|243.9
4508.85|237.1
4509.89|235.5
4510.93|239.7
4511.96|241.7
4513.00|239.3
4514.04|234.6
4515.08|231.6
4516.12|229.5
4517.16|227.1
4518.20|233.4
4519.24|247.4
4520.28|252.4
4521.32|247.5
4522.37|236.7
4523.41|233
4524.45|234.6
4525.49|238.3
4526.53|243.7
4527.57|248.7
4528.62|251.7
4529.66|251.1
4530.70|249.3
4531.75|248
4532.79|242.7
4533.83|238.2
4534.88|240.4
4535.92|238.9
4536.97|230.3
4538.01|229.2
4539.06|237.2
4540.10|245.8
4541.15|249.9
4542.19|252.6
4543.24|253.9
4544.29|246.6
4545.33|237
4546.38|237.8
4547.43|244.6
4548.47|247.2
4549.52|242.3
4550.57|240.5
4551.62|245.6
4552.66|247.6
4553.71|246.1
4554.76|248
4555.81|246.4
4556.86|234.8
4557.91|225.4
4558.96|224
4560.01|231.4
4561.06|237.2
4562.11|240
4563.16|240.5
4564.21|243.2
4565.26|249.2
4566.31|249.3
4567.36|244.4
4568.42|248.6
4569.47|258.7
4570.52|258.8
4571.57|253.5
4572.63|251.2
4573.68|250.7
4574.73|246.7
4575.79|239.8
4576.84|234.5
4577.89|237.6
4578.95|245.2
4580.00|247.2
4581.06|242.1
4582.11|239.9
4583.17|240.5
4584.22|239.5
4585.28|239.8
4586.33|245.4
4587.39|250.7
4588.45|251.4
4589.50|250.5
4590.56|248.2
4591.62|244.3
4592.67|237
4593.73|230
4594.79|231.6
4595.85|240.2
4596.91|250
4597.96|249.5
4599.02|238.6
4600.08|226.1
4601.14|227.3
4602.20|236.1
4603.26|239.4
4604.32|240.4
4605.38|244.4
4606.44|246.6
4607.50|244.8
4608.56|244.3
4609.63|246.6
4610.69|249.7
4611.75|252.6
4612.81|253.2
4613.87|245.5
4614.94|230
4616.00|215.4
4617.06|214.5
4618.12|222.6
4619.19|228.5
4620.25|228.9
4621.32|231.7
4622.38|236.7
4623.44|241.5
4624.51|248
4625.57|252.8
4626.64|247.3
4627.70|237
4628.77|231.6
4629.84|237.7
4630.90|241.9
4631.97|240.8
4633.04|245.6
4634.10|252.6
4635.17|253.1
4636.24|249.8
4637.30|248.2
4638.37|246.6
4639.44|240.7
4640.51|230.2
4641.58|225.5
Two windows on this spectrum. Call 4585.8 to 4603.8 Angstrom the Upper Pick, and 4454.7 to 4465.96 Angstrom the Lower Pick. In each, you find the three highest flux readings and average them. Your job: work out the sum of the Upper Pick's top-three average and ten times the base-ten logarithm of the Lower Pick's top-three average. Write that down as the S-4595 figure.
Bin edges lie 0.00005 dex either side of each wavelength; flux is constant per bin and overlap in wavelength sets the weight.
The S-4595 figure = 275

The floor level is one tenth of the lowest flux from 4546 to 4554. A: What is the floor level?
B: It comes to 23.78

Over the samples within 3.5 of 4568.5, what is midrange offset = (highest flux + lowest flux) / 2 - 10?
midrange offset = 242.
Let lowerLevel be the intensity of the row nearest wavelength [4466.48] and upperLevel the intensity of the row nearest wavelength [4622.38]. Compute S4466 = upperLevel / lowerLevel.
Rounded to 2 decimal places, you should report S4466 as 0.92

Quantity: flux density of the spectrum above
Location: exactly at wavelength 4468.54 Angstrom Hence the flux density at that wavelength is 232.8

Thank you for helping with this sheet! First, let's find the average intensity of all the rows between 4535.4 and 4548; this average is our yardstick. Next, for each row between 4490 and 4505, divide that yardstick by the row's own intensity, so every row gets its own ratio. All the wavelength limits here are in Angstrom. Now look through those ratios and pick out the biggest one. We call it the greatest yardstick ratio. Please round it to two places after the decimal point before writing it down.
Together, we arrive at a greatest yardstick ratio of 1.05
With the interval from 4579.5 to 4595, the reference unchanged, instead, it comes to 1.05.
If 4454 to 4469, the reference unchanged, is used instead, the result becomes 1.04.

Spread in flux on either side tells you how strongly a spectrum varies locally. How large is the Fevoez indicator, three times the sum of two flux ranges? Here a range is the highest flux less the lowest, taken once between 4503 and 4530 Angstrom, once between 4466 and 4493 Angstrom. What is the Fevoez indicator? 165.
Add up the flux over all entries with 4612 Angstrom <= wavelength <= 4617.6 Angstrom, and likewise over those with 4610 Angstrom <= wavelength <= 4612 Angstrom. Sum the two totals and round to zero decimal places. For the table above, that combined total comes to 1661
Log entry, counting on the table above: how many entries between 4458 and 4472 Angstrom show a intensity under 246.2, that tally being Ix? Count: 10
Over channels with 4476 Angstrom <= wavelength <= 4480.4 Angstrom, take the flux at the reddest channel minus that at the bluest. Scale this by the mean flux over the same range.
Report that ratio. -0.039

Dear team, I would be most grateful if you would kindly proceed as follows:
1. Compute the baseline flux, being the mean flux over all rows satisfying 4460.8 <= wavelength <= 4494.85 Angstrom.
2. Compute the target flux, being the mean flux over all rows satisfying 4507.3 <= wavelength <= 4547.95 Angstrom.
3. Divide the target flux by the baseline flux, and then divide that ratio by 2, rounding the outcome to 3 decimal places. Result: 0.496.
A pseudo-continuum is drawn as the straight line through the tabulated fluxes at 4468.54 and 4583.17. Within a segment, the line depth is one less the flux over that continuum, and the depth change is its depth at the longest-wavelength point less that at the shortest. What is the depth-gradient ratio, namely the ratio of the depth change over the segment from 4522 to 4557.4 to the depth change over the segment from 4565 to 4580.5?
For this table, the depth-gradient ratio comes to 1.4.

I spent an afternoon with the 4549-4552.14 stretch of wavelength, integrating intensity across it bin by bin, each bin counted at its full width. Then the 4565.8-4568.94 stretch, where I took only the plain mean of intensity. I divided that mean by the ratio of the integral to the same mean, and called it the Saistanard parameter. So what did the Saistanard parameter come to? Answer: 80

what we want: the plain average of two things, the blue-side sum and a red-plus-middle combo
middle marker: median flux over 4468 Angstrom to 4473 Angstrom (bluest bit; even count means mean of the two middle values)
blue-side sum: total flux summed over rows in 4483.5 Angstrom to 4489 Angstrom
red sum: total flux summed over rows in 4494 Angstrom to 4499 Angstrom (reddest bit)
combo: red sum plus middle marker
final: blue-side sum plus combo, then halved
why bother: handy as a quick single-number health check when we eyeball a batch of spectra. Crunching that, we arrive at 1338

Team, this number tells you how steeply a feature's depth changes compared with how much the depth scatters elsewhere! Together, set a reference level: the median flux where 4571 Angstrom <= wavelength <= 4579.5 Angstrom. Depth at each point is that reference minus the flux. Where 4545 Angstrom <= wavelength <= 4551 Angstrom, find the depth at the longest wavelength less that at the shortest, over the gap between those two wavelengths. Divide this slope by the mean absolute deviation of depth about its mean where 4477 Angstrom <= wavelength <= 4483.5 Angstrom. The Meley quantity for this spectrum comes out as -0.17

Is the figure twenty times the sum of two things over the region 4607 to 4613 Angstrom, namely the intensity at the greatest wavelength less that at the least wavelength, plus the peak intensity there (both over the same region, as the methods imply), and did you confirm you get 5232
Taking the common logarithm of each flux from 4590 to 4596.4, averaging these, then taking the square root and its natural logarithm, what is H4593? 0.433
